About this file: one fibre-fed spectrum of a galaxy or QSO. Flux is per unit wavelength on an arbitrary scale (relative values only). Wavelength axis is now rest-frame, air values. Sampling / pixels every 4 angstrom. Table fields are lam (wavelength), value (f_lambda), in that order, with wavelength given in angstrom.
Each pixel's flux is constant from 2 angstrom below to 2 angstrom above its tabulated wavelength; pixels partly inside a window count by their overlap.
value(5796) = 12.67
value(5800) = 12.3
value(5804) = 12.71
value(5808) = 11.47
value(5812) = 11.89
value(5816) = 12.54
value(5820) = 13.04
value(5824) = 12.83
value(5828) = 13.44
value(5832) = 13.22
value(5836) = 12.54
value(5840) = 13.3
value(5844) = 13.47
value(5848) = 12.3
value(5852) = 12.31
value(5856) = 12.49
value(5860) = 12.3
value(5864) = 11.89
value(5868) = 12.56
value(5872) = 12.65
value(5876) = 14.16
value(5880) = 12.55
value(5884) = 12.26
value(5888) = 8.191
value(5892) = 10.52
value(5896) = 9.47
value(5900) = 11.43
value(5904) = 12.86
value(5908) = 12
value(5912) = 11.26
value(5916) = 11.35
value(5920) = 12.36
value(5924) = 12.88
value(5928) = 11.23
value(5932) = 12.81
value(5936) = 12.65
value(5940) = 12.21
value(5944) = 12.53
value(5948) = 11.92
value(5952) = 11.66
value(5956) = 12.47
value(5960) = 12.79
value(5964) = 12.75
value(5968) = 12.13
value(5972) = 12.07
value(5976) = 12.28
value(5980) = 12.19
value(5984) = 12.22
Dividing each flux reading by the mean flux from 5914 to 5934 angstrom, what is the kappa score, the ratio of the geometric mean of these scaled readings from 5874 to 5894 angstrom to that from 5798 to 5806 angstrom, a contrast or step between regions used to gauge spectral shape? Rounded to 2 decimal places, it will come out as 0.91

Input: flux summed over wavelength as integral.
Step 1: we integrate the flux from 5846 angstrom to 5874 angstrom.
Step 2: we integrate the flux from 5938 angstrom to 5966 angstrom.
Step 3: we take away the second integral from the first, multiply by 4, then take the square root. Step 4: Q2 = 2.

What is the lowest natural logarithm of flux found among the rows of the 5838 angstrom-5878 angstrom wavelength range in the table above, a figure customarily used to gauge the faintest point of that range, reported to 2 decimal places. 2.48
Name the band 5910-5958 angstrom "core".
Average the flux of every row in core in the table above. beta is 12.11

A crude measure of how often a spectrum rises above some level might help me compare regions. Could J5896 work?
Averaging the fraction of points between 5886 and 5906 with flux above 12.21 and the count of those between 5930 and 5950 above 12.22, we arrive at 1.6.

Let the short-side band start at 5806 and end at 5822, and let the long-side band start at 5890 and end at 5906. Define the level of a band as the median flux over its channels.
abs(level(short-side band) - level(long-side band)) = 1.2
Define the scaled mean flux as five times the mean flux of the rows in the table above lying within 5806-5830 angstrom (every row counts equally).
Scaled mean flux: 62.7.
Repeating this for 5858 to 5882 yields 63.4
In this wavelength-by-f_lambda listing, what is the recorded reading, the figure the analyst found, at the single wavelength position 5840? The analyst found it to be 13.3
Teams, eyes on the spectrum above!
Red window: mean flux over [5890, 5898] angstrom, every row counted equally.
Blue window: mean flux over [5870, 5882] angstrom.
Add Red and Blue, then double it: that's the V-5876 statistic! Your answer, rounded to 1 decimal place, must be 46.2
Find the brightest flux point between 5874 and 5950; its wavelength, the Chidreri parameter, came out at 5876 angstrom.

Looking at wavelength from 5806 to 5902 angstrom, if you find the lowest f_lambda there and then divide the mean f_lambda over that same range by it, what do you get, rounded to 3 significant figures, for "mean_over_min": 1.49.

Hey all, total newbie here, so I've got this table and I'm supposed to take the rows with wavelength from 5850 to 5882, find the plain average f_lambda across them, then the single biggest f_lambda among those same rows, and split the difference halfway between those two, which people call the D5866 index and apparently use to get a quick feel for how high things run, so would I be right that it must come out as 13.4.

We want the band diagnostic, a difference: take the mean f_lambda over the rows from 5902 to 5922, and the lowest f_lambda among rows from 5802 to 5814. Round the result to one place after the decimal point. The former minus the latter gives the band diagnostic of 0.5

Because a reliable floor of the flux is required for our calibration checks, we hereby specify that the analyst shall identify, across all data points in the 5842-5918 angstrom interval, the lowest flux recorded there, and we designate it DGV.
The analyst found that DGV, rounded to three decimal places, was 8.191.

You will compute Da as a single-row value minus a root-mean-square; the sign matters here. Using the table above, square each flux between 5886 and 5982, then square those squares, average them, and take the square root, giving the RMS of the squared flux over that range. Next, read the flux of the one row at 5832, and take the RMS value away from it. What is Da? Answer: -130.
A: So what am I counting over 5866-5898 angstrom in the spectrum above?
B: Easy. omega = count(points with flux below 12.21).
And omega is 3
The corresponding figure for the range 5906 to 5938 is 4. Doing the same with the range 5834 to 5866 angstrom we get 1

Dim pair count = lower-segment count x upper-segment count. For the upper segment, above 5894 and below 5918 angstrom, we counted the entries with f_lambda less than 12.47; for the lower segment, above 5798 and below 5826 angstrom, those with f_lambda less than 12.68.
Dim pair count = 20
